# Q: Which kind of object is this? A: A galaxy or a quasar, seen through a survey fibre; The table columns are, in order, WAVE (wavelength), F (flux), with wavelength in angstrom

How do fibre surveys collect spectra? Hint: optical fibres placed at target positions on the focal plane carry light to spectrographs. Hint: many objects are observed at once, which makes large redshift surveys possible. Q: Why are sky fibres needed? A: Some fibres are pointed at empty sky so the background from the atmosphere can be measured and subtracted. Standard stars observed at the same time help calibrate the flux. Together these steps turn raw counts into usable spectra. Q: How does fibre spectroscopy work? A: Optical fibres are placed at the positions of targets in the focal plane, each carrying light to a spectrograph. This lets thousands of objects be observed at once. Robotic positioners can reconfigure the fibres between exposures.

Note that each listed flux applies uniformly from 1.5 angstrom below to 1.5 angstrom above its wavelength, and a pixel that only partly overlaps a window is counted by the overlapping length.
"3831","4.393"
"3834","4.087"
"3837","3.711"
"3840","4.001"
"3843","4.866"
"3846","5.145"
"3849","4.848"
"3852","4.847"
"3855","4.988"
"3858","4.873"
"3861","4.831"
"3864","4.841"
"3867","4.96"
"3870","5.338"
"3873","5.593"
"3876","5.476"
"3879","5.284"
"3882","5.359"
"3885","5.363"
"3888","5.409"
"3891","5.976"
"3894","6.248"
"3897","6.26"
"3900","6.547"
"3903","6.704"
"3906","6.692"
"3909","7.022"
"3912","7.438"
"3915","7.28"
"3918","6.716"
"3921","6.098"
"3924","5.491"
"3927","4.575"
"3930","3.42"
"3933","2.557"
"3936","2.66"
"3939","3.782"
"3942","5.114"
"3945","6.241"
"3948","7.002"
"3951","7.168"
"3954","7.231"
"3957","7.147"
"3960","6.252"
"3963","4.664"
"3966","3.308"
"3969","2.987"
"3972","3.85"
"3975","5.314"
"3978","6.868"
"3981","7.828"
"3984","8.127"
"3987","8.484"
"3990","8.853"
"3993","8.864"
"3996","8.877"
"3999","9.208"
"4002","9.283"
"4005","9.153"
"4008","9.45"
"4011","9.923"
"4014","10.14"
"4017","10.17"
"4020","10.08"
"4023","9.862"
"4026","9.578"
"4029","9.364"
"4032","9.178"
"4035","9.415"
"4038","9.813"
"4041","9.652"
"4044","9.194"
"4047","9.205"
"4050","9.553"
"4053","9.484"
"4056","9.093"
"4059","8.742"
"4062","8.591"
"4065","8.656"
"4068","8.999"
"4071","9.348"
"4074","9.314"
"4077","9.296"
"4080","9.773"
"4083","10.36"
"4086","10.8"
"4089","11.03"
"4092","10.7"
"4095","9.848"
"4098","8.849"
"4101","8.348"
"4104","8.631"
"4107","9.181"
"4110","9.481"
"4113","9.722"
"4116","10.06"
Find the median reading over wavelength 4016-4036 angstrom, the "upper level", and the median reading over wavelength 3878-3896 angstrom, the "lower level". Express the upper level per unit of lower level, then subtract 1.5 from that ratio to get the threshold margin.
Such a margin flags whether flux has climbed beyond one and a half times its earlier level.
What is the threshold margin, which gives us 0.3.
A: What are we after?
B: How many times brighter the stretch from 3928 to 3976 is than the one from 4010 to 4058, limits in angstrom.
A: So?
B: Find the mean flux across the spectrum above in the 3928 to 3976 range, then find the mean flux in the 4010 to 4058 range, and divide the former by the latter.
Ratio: 0.51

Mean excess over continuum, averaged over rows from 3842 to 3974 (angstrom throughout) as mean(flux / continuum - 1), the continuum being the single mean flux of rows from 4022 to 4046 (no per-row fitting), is -0.43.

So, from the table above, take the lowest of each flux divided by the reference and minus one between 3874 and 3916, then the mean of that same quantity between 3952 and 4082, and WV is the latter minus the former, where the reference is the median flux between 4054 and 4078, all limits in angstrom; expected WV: 0.3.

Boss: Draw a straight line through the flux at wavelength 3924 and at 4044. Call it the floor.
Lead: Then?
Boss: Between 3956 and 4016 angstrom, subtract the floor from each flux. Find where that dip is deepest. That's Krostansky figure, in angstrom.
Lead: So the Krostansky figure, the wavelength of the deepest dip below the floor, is 3969 angstrom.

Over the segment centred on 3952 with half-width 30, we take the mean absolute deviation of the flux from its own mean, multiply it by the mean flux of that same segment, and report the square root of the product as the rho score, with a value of 2.8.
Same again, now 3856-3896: 1.3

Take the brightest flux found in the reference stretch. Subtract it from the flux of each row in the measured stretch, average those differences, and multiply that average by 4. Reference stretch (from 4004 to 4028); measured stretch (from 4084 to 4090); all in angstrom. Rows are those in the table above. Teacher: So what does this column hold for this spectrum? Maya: 3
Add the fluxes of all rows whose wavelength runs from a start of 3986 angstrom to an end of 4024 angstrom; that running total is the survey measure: 122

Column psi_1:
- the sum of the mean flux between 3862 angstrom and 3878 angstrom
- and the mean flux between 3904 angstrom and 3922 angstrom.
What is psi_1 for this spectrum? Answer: 12.1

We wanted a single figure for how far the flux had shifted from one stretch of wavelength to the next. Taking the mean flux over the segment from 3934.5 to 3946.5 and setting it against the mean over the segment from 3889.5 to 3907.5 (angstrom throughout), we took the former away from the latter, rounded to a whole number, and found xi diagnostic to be 2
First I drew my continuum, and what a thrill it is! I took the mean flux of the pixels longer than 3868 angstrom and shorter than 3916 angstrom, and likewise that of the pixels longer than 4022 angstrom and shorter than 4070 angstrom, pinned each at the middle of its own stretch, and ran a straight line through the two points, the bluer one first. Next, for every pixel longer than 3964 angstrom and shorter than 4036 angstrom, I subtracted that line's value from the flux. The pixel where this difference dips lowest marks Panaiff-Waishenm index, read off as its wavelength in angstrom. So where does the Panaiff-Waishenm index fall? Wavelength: 3969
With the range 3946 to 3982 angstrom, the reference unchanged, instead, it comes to 3969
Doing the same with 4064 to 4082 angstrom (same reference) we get 4065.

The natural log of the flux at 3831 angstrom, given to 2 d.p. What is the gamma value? 1.48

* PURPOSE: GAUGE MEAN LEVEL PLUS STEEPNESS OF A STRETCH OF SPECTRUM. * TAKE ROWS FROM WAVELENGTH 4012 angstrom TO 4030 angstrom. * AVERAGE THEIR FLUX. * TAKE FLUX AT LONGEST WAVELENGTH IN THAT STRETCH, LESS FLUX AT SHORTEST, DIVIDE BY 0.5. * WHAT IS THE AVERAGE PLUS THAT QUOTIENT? 8.3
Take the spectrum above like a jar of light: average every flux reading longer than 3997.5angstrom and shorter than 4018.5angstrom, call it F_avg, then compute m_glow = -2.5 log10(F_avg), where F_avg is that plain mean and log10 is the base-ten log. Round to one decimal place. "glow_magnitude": -2.5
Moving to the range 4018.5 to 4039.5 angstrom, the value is -2.5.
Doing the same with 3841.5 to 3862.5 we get -1.7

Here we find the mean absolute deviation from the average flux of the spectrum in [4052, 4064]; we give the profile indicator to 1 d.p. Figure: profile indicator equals 0.3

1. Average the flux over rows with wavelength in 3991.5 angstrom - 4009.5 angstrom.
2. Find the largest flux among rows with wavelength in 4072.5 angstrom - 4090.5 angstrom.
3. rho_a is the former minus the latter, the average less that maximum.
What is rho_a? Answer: -1.9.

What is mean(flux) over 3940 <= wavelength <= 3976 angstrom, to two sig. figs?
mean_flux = 5.5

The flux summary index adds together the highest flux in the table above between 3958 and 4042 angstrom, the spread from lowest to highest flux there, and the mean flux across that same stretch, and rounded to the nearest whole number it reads 26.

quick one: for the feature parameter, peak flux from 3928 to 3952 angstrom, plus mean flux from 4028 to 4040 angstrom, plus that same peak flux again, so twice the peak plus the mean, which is 24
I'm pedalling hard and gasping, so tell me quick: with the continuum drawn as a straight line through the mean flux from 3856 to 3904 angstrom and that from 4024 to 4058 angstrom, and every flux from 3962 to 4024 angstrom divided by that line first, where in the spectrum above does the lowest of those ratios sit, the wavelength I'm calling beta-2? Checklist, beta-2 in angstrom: 3969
